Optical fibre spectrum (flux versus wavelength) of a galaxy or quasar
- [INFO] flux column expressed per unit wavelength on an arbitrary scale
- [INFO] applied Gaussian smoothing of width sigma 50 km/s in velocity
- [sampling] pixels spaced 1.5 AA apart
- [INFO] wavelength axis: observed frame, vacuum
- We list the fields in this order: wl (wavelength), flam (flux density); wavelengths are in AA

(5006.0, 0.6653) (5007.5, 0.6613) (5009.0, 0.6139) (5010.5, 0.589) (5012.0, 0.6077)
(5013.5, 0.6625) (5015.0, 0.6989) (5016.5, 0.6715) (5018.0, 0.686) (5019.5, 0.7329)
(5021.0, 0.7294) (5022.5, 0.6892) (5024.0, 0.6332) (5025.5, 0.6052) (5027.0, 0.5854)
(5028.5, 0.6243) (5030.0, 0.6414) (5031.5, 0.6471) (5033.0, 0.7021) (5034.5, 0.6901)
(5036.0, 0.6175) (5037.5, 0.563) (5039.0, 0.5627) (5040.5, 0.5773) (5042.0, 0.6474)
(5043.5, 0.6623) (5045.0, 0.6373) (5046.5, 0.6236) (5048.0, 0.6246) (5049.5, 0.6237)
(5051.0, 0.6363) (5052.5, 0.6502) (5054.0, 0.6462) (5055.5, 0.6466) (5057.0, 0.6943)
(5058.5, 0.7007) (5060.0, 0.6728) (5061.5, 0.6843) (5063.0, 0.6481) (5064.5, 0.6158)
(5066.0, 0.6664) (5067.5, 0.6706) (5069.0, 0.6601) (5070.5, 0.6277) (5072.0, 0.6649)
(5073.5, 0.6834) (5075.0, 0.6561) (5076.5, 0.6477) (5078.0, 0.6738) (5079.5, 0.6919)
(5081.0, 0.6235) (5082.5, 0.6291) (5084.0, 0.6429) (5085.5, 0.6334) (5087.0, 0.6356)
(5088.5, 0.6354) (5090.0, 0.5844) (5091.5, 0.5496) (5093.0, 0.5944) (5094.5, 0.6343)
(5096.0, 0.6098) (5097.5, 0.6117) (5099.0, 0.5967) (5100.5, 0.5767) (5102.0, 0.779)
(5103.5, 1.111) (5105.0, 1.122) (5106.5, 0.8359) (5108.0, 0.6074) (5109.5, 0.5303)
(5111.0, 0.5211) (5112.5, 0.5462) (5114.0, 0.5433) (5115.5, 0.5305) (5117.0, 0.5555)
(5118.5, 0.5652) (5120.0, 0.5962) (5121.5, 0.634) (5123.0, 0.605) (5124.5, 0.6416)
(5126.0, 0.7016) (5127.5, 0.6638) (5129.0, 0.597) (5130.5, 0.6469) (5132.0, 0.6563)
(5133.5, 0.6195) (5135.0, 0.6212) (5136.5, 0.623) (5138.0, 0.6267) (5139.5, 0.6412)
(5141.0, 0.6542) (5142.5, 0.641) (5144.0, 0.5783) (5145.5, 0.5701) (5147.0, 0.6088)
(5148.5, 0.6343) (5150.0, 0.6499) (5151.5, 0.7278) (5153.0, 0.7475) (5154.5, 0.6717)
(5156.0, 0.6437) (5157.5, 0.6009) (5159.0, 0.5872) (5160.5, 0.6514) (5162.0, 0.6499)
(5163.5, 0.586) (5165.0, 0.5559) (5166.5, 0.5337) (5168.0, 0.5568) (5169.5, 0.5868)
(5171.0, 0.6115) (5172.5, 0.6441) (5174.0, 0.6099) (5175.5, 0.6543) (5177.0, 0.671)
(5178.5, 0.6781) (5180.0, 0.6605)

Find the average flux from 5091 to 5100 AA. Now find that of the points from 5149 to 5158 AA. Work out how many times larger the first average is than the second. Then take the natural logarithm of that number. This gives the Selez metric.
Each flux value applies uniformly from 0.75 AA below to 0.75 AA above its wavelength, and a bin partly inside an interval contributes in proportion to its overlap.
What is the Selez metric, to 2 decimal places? -0.12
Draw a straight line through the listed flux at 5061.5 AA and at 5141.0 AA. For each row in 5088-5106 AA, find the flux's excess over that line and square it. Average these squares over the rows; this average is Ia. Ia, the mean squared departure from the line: 0.04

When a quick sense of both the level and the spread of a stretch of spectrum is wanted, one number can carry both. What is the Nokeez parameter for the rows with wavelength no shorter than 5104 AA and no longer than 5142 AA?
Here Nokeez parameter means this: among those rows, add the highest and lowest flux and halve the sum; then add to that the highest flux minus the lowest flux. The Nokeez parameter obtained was 1.4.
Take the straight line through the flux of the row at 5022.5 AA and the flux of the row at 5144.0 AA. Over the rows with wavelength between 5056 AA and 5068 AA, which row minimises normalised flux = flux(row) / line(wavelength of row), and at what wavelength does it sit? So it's 5064.5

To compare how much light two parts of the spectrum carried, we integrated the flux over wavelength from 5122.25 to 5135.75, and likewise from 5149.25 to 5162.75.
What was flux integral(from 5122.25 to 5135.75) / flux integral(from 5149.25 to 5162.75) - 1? -0.030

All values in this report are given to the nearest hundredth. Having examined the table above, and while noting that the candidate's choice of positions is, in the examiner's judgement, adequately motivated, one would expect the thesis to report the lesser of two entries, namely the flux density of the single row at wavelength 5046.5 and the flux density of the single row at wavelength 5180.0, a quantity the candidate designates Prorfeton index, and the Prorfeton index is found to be 0.62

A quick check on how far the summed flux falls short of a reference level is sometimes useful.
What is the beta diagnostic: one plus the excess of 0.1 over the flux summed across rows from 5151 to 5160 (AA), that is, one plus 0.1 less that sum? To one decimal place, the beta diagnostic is -2.9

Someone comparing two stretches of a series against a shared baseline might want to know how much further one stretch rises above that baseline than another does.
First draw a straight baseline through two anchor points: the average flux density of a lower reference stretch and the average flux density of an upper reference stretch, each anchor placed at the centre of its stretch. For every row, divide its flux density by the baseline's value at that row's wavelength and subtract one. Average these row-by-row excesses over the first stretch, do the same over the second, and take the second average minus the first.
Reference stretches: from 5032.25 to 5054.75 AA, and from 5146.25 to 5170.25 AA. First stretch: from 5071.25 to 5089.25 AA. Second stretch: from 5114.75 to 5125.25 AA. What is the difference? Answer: -0.09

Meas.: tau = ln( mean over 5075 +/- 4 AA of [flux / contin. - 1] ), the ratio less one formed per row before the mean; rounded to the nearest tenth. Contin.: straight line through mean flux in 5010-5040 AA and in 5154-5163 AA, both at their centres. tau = -3.3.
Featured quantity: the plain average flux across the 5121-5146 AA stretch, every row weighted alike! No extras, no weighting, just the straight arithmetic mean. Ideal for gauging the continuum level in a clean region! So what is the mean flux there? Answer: 0.631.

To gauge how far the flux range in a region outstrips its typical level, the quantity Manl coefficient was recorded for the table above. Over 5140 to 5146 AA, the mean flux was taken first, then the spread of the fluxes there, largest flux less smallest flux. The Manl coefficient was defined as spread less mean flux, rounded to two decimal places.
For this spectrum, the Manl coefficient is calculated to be -0.53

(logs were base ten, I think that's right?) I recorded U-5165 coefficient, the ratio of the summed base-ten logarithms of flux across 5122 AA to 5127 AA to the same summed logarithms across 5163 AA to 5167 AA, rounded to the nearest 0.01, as 0.74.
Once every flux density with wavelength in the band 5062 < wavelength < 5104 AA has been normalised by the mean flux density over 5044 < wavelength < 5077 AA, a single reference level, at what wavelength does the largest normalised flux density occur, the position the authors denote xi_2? 5103.5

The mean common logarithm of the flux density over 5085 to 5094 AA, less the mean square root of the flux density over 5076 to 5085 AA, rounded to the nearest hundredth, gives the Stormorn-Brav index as -1.03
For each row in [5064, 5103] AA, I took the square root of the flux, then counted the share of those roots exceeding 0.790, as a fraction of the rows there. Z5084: 0.65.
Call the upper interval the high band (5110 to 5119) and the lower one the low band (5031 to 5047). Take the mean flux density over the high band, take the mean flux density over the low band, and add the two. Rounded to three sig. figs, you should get 1.17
